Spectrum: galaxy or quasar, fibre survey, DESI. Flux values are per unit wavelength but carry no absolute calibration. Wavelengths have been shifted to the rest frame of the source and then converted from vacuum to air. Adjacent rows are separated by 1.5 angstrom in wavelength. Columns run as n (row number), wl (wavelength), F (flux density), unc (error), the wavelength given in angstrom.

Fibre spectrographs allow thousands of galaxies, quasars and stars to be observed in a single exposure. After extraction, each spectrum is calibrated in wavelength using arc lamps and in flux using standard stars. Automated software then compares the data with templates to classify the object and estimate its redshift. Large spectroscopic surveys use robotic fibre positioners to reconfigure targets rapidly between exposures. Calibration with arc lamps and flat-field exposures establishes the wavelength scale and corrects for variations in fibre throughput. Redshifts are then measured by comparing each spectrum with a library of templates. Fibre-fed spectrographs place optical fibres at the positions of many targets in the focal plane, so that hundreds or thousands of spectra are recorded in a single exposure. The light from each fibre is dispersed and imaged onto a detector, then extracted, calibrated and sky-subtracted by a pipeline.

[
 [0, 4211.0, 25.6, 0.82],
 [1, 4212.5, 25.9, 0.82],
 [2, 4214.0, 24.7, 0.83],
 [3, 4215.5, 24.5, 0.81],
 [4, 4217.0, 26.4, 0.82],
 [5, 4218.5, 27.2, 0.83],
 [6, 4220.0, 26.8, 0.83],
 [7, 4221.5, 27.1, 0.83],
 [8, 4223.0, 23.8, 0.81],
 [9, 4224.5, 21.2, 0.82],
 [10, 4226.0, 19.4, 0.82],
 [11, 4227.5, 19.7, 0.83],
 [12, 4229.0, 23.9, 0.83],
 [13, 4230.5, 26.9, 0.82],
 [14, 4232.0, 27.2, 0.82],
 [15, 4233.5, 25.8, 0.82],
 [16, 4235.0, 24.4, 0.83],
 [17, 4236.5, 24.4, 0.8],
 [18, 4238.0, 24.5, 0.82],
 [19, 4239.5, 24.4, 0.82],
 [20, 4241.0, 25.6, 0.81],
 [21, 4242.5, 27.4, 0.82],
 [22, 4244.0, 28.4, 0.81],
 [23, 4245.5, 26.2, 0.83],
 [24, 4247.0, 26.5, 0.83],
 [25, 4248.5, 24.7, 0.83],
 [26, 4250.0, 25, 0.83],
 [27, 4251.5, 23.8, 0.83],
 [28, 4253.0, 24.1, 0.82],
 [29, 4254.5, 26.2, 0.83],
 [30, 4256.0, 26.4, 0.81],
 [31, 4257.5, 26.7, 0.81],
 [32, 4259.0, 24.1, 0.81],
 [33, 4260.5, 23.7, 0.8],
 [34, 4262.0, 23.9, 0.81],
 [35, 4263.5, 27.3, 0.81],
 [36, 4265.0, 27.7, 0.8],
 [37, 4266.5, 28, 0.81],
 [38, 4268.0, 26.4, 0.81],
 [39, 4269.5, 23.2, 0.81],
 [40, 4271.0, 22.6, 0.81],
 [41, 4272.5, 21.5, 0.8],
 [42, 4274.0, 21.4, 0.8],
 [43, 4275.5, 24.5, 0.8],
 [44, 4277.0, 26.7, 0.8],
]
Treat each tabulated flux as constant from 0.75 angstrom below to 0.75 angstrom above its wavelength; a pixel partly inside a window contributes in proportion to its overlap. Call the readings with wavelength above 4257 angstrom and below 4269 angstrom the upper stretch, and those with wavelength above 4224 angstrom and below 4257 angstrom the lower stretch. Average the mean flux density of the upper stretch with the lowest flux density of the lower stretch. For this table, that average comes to 22.7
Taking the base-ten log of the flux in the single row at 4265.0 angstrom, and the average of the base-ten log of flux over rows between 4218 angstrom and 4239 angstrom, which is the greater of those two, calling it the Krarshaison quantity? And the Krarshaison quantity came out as 1.44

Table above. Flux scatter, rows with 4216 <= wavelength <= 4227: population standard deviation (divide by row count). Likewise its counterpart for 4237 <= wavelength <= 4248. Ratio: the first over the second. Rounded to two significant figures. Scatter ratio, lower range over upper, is 2.2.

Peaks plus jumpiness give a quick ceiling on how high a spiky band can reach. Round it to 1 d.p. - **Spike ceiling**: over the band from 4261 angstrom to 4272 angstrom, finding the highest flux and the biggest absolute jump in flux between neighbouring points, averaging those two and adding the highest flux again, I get 43.7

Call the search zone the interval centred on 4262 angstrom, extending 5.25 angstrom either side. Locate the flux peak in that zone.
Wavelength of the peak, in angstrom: 4266.5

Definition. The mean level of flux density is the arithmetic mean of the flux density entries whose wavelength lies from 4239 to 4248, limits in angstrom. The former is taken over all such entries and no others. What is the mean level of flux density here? 26.4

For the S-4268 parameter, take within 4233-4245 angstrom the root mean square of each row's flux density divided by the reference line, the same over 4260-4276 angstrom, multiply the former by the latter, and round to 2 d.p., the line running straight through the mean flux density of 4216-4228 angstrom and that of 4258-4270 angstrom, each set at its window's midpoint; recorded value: 1.00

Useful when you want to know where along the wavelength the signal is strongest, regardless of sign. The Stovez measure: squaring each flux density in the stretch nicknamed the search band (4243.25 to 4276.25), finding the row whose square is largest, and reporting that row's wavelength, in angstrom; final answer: 4244.0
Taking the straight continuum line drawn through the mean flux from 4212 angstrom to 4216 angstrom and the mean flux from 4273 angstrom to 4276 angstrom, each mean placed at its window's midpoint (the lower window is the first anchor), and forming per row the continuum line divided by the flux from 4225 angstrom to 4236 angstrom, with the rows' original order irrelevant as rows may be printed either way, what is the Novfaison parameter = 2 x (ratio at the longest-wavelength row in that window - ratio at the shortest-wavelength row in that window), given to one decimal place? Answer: -0.5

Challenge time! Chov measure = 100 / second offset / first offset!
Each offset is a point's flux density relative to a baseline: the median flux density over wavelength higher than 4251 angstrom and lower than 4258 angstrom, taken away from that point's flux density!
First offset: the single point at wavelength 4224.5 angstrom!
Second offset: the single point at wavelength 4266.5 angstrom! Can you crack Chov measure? -11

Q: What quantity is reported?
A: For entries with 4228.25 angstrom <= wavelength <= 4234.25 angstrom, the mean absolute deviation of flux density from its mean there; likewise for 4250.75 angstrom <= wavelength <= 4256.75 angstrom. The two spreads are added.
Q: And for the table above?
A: 2.3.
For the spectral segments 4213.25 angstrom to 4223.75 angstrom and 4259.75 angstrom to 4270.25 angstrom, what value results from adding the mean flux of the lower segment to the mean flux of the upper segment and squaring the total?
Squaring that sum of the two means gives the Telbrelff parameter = 2655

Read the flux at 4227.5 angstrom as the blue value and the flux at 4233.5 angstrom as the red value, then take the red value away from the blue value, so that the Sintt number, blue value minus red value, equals -6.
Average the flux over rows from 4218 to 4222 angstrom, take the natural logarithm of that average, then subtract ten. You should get -6.703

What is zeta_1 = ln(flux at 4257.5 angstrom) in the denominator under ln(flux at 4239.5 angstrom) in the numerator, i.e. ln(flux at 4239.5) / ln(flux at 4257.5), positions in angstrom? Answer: 0.97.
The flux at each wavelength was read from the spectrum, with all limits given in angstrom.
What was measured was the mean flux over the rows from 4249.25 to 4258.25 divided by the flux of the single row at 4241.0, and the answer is 0.99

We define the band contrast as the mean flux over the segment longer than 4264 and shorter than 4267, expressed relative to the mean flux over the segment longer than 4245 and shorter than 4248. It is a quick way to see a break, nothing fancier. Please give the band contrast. 1.06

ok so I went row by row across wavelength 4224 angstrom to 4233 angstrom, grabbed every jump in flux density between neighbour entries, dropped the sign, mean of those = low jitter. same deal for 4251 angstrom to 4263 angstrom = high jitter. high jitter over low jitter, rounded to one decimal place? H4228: 0.5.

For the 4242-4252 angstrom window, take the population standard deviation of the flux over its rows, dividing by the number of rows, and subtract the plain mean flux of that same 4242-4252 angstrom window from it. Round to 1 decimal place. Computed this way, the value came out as -24.5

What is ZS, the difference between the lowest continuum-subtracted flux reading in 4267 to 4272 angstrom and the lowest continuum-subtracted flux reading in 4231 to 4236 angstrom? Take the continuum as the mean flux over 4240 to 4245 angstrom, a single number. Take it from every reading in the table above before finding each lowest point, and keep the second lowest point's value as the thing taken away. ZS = -1.8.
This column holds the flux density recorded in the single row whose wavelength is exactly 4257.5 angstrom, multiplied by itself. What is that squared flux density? 713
